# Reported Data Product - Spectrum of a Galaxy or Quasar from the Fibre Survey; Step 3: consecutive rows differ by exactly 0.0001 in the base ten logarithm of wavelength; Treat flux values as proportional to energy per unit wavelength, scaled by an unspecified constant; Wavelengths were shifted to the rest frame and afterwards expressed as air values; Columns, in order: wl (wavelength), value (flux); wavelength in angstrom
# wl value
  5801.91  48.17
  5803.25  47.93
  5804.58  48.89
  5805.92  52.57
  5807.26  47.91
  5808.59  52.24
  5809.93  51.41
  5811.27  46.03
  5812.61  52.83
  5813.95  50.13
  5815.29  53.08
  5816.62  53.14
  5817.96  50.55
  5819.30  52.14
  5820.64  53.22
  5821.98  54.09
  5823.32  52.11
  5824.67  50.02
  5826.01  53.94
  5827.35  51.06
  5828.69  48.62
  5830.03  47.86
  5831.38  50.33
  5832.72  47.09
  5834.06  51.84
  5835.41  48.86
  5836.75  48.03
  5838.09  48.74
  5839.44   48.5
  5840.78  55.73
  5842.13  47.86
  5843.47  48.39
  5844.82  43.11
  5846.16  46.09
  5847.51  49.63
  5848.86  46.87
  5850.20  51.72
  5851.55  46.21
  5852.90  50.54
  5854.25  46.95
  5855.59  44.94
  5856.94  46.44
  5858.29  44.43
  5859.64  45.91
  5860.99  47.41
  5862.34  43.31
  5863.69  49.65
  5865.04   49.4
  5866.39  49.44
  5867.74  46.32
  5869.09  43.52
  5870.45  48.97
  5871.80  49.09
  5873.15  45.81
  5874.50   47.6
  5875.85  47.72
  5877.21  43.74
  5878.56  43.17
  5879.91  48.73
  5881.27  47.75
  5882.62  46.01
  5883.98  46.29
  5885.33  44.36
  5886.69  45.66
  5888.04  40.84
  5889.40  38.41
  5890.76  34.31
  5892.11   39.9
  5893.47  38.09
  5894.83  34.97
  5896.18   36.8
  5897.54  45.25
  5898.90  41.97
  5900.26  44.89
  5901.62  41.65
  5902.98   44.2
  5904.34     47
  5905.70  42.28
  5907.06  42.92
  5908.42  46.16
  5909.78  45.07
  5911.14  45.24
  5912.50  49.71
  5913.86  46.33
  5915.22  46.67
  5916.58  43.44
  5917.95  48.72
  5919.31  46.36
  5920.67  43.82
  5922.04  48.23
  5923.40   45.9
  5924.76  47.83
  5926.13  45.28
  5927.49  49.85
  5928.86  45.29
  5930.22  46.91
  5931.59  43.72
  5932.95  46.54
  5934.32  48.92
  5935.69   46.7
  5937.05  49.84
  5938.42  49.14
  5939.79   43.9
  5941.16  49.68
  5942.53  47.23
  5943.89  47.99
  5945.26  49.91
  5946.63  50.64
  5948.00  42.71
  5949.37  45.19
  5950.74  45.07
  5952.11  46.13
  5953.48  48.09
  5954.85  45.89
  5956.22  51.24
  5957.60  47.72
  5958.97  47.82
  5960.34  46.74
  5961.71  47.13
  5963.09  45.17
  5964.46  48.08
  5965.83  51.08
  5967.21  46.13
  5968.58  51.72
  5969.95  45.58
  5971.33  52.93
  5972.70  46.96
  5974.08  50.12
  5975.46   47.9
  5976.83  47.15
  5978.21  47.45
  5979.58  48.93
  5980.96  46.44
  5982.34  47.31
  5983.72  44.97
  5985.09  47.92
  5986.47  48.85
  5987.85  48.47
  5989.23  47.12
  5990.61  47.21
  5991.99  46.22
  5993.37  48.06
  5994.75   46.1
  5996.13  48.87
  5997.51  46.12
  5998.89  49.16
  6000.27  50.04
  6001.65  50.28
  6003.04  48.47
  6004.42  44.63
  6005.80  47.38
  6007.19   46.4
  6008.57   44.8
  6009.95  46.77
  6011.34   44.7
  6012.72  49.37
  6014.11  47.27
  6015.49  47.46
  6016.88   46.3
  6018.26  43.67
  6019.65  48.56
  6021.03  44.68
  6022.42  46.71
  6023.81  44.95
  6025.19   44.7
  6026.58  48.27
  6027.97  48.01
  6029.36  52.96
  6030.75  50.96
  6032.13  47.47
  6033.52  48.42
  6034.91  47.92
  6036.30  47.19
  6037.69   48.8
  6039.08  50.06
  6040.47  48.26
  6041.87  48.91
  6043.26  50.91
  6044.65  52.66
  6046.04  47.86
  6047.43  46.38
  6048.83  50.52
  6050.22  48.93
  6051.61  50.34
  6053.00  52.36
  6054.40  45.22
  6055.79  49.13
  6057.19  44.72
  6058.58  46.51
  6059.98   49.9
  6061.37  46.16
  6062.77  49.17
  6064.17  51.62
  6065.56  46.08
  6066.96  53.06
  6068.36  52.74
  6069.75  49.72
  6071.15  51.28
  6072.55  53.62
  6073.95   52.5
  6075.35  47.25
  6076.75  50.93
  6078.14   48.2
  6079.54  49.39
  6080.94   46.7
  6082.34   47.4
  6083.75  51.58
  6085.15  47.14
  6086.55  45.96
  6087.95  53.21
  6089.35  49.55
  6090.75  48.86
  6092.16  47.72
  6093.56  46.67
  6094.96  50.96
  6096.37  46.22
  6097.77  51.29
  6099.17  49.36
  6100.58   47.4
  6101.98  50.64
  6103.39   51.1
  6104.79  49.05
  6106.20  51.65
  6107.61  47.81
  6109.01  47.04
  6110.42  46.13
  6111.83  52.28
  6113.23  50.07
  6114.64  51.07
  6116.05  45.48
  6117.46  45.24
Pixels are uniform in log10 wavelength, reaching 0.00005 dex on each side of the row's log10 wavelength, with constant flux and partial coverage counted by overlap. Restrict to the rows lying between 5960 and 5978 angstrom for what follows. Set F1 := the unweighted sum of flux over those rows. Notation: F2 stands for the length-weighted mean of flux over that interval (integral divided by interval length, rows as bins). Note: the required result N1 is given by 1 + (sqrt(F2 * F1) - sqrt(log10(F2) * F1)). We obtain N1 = 142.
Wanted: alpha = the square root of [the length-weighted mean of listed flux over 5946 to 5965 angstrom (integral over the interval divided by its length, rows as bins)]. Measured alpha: 6.85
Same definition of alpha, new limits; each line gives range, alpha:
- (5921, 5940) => 6.86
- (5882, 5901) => 6.42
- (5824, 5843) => 7.06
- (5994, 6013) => 6.88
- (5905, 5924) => 6.77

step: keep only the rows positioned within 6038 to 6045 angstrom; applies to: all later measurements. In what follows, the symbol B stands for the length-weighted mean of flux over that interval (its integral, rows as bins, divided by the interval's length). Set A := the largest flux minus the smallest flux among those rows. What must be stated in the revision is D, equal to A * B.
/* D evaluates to 220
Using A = 4.4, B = 50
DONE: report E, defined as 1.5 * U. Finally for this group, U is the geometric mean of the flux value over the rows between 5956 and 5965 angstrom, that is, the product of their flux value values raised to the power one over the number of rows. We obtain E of 71.5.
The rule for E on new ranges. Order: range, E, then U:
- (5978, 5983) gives 71.3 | 47.5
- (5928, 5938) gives 70.2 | 46.8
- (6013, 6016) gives 71.0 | 47.4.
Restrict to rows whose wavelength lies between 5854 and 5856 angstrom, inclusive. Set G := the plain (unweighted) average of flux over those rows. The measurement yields 45.9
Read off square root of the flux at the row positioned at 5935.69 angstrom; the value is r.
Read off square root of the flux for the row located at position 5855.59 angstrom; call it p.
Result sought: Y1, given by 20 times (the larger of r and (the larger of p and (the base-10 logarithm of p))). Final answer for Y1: 136.7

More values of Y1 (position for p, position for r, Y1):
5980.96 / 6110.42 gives 136.3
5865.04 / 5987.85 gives 140.6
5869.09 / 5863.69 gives 140.9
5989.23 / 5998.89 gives 140.2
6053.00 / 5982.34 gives 144.7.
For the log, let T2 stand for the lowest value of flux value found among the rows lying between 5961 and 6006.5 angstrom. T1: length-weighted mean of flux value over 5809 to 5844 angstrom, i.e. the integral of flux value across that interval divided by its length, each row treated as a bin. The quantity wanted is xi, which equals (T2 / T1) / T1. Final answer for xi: 0.0174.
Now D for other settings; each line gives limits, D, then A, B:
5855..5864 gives 291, 6.3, 46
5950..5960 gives 292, 6.2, 47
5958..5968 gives 281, 5.9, 48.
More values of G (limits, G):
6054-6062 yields 46.9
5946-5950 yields 46.2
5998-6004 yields 49.5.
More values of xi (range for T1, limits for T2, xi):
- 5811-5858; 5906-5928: 0.0174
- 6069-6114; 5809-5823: 0.0189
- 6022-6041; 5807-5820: 0.0198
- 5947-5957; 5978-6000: 0.0208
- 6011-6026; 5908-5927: 0.0203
